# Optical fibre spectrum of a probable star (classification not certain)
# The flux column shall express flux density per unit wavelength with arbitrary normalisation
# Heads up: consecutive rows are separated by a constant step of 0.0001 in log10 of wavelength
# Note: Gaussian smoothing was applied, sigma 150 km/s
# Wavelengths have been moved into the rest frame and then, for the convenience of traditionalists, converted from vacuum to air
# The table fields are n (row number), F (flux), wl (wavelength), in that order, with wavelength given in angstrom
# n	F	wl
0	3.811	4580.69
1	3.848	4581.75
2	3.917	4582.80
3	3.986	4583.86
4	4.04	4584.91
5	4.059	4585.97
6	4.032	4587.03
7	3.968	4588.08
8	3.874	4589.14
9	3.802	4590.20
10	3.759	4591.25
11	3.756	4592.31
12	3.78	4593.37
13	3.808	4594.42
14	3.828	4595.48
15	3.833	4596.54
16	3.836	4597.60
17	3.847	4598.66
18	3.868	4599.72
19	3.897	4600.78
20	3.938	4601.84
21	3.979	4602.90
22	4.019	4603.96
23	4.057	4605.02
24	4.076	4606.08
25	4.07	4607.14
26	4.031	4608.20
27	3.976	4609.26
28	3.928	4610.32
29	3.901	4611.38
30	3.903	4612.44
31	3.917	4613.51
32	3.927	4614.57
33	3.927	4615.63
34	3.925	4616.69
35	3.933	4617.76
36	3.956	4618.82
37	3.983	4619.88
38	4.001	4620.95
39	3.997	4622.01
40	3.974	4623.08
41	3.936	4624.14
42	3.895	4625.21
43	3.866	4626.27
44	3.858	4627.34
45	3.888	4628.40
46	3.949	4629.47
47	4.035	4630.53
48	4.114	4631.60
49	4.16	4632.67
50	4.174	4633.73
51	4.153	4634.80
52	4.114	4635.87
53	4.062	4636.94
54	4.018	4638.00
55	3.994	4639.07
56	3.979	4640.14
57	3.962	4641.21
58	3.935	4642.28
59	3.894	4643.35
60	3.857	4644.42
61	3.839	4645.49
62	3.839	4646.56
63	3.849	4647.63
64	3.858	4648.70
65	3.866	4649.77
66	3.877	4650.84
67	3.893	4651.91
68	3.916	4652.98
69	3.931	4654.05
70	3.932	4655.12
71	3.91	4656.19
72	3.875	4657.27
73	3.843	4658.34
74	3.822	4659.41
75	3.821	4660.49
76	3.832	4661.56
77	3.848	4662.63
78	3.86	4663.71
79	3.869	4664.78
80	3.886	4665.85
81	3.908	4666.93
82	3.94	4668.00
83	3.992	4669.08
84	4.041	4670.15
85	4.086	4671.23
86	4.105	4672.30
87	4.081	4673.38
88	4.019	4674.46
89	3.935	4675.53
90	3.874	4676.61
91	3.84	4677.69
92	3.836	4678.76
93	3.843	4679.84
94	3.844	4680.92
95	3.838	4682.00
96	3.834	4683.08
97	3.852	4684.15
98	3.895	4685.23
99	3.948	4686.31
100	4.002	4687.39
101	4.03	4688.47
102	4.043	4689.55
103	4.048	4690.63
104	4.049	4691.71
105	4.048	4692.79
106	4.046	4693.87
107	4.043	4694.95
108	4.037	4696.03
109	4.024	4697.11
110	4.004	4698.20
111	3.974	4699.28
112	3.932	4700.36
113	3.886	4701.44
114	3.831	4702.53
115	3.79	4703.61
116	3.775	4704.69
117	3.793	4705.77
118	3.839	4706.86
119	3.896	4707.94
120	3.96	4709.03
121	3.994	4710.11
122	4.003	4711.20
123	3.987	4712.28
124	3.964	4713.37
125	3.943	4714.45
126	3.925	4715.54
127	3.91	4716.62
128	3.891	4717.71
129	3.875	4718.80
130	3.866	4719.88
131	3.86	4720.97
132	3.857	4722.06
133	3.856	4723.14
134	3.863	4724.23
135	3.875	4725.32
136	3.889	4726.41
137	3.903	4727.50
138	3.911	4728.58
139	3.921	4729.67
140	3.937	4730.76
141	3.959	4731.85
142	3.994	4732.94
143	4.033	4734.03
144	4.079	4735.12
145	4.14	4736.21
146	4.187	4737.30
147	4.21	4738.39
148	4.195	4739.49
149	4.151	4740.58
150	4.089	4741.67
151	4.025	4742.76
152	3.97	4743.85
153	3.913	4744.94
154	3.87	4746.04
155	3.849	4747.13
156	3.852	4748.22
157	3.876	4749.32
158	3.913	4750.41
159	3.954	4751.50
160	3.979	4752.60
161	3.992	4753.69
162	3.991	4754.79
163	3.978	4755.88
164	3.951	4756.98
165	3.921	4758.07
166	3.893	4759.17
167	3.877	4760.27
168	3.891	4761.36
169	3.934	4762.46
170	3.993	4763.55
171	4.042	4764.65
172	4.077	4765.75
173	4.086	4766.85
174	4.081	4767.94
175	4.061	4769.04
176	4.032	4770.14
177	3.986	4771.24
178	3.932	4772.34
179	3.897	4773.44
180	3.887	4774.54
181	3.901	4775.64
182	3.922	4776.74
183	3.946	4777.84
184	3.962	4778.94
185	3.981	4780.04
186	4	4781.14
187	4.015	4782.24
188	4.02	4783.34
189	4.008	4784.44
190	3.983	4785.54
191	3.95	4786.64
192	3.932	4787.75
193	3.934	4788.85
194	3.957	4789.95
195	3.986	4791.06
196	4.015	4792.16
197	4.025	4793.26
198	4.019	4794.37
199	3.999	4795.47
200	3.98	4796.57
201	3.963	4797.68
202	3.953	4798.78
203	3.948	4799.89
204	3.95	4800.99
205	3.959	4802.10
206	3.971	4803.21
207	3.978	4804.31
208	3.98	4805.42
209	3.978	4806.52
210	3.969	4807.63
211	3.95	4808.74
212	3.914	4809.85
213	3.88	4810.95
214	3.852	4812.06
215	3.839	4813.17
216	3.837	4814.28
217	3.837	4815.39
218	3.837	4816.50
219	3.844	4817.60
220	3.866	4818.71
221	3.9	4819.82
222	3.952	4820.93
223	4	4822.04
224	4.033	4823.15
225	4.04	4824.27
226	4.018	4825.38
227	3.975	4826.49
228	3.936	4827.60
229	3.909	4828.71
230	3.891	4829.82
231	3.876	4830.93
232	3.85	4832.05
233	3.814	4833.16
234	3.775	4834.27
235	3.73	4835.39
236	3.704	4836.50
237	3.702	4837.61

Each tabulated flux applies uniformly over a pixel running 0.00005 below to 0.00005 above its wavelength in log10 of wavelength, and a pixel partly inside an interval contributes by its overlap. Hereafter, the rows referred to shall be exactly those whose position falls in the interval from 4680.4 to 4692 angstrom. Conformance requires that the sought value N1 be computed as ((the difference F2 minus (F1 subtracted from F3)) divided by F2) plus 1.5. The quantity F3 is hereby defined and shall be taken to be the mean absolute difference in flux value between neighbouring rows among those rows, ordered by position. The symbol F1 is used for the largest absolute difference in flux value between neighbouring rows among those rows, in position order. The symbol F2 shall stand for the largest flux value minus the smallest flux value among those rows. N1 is 2.647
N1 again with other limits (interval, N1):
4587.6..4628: 2.713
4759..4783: 2.657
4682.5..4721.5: 2.644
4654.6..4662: 2.632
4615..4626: 2.694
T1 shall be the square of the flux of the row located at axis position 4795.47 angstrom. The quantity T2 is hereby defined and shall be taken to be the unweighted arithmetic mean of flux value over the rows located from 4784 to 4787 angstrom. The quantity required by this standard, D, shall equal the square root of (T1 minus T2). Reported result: 3.47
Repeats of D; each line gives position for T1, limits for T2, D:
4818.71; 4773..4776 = 3.32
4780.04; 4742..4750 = 3.46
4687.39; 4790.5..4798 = 3.47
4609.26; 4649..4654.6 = 3.45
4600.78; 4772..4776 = 3.36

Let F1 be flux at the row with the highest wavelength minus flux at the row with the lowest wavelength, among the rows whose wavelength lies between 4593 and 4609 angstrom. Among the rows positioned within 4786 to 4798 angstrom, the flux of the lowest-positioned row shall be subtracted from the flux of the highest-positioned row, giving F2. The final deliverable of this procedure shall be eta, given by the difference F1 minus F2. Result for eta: 0.2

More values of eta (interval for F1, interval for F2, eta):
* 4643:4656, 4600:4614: 0.0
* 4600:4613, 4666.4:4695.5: -0.1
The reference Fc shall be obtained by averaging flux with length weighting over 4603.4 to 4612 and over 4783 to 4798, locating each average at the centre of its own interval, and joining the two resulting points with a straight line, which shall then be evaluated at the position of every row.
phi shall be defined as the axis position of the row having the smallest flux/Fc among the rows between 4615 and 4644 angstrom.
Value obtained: 4627.34 angstrom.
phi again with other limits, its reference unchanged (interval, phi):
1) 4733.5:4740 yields 4734.03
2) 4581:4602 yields 4592.31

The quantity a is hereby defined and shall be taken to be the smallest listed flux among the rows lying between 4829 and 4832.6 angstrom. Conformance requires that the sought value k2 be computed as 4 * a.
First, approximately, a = 3.85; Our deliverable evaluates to 15.4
